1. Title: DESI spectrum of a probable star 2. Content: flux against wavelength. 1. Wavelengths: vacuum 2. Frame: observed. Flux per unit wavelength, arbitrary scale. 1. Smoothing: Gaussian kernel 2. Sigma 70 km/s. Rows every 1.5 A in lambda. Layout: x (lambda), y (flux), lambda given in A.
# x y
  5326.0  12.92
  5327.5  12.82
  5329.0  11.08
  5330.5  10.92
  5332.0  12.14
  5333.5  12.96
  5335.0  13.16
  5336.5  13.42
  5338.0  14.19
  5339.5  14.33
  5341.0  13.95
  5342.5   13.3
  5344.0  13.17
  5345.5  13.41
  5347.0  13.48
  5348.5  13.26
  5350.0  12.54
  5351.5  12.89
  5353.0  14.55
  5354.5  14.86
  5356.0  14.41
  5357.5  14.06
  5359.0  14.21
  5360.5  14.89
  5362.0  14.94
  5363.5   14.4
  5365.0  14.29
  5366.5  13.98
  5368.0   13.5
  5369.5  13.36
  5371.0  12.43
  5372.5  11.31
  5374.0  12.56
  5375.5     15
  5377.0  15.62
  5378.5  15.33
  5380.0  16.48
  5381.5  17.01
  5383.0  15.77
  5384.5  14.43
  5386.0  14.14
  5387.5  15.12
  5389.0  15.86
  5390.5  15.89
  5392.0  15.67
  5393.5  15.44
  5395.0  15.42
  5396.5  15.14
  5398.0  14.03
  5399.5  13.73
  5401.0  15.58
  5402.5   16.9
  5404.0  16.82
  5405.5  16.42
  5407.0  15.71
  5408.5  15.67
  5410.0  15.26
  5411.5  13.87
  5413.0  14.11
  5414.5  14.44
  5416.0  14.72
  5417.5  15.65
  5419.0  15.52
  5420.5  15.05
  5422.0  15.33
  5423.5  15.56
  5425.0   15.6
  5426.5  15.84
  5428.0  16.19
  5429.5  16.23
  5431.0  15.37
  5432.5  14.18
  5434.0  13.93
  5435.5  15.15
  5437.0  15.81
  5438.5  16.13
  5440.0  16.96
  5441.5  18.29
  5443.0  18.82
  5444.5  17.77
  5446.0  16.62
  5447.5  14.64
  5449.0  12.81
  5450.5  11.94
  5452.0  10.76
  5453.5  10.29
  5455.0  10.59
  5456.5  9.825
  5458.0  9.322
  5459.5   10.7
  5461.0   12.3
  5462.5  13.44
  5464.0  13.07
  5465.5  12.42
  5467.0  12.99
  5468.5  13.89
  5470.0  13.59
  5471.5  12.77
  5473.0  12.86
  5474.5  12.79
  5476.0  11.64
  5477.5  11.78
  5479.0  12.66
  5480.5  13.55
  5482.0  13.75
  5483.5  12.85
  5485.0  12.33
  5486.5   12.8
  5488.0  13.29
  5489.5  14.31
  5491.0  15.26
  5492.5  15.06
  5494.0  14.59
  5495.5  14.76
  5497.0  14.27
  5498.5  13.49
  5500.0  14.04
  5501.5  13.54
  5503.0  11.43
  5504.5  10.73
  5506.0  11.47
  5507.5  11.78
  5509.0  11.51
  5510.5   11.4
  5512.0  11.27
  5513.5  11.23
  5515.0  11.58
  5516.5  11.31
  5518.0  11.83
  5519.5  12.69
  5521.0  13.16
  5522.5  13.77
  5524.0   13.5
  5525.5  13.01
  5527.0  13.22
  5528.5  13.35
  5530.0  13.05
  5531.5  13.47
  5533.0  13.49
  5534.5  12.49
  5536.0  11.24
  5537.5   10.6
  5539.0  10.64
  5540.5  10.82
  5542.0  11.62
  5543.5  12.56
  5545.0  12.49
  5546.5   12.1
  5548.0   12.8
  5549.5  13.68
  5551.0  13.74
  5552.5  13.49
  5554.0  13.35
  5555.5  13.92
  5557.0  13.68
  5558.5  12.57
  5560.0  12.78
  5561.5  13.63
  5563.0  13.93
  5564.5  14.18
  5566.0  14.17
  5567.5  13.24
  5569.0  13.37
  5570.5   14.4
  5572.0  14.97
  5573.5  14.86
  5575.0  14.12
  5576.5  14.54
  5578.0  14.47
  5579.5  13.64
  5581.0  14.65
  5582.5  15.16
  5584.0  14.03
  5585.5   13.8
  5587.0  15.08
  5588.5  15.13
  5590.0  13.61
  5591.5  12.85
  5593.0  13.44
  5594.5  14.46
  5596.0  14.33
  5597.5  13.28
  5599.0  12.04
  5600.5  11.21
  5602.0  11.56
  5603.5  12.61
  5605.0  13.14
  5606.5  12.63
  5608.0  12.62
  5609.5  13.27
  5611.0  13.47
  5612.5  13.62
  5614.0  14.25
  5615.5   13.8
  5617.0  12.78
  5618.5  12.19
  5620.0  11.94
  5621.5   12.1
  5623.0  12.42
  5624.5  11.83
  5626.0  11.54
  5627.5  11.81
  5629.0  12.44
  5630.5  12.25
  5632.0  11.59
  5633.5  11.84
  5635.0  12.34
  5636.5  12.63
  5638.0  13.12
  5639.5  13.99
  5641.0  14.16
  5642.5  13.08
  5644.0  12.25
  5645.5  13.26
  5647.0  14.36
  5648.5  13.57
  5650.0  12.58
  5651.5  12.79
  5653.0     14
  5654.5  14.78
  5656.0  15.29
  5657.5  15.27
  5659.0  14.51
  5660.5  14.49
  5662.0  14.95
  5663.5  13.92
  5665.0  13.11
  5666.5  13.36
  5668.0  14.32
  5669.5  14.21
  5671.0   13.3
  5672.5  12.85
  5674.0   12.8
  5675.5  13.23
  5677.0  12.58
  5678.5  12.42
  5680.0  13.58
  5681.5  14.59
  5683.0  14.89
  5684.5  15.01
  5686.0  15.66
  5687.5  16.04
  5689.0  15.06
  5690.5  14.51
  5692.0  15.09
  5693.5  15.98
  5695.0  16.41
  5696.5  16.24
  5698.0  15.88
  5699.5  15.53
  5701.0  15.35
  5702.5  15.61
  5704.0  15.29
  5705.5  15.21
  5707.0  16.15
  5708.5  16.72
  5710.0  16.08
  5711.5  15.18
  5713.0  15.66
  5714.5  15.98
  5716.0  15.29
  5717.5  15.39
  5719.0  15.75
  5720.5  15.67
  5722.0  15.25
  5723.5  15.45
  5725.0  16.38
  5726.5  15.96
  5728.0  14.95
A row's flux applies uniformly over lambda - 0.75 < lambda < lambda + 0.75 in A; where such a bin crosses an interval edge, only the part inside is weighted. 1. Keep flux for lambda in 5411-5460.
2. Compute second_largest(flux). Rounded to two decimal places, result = 18.29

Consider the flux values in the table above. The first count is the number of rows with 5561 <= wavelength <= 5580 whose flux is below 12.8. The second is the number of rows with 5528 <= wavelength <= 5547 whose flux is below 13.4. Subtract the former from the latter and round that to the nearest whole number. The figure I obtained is 11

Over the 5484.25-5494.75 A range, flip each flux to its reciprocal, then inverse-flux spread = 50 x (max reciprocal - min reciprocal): 0.78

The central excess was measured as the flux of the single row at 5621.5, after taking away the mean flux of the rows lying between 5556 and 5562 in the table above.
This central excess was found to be -1.1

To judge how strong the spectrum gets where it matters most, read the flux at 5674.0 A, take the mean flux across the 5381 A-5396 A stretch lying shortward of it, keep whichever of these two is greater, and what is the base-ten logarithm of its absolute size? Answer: 1.19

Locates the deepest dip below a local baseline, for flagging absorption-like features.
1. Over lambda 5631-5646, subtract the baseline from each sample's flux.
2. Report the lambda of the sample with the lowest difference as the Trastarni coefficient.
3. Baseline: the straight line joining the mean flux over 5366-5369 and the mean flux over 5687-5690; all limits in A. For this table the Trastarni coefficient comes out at 5632.0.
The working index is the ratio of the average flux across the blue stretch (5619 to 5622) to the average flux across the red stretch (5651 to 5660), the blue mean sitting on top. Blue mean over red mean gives 0.83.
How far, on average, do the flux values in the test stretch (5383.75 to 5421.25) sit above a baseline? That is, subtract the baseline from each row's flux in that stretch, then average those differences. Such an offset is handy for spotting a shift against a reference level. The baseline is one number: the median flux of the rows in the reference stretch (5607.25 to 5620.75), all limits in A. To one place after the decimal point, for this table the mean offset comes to 2.0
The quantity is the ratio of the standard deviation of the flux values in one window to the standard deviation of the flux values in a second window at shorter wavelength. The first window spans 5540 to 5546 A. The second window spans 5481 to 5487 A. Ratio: 1.4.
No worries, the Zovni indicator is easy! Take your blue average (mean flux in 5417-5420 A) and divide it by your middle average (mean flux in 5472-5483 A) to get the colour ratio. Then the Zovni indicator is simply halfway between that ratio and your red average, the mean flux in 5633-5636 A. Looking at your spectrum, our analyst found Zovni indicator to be 6.7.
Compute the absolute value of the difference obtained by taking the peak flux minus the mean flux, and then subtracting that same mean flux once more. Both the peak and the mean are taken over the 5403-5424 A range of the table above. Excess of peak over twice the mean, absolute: 13.8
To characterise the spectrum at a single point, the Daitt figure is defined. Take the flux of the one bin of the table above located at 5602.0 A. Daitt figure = 11.56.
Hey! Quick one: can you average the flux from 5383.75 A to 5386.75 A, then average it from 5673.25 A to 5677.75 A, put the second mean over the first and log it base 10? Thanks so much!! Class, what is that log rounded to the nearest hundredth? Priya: -0.05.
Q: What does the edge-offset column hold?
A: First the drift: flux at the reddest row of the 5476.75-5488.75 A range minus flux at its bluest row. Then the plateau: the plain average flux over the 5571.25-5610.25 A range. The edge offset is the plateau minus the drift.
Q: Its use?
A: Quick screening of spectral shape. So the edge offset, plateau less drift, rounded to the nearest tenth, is 12.2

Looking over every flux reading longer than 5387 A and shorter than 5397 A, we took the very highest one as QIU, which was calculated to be 15.89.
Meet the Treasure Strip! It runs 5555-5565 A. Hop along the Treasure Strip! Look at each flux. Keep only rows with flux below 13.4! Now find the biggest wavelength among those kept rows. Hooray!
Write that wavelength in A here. 5560.0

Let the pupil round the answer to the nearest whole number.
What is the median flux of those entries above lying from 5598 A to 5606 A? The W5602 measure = 12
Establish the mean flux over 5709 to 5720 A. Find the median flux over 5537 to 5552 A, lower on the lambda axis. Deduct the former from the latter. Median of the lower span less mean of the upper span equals -3.3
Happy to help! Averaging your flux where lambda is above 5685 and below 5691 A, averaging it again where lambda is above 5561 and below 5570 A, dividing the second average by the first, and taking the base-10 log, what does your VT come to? -0.047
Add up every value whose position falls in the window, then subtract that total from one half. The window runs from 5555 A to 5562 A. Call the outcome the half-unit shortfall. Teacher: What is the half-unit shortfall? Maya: -66.1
